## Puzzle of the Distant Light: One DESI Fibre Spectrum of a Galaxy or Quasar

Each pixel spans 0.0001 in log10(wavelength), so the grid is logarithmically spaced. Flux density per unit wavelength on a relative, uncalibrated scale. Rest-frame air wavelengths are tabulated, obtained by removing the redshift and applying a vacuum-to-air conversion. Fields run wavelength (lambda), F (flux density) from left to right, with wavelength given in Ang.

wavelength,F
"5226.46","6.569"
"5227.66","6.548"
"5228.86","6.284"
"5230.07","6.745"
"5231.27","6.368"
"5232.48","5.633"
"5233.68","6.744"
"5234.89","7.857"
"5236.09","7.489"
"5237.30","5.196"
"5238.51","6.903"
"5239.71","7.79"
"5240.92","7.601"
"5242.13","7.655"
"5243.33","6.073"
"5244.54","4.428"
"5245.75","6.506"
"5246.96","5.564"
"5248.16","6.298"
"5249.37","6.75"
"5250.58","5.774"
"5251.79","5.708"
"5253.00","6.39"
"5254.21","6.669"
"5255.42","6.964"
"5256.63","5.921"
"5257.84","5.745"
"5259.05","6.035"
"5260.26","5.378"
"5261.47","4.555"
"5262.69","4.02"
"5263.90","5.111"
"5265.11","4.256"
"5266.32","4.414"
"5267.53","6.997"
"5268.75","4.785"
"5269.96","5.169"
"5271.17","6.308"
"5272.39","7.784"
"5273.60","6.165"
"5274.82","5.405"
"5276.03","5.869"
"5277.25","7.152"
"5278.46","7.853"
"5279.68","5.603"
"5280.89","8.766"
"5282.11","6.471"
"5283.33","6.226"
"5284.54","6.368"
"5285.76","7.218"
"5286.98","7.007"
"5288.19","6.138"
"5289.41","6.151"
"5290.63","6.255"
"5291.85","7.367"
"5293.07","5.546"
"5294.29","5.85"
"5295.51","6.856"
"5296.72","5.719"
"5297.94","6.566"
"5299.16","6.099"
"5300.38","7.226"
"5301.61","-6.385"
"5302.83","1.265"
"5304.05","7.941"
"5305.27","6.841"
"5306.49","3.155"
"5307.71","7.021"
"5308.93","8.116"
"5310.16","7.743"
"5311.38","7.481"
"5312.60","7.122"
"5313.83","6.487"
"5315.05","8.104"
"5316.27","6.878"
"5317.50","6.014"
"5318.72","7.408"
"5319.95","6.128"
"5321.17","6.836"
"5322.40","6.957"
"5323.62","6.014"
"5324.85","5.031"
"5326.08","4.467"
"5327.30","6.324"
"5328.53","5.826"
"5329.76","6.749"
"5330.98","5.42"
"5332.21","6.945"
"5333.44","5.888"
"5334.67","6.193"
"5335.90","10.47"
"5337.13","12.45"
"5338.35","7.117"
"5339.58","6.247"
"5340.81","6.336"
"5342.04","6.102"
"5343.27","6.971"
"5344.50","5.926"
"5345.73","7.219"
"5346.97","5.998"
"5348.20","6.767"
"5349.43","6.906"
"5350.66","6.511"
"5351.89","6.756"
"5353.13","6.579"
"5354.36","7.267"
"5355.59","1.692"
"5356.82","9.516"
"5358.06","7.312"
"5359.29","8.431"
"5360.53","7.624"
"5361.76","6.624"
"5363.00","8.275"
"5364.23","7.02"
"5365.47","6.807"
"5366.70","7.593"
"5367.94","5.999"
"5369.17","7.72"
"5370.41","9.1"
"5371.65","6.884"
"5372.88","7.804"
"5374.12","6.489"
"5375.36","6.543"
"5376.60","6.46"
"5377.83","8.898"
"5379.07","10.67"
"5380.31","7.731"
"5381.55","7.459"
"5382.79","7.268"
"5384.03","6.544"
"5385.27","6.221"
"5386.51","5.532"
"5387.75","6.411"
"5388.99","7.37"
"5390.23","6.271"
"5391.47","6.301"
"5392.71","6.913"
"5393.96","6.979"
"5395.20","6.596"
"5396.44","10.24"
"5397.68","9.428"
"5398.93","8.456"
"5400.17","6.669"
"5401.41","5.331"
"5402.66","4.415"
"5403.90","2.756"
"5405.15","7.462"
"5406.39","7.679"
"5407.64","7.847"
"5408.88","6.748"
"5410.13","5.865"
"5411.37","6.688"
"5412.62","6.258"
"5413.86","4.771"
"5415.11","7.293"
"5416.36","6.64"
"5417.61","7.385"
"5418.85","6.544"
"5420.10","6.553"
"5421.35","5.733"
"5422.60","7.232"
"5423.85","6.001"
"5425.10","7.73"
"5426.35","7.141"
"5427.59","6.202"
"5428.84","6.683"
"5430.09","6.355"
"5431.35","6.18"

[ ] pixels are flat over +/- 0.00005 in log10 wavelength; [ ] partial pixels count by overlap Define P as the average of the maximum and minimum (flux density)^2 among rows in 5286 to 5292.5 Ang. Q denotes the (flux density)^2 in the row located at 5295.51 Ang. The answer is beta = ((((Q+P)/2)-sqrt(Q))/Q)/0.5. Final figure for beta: 1.69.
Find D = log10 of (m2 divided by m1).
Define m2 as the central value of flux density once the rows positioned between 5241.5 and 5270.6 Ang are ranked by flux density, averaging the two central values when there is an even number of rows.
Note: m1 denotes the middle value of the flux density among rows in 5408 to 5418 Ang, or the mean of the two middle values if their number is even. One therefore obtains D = -0.063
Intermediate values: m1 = 6.66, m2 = 5.8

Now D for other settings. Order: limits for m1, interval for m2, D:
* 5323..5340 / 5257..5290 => -0.006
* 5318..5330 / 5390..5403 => 0.030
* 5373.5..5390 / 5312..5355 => 0.002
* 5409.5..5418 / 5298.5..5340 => 0.010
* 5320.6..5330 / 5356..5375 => 0.090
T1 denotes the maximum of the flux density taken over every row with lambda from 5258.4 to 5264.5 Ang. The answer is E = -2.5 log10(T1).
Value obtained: -1.95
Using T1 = 6.035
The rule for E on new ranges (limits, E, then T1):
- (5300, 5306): -2.25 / 7.941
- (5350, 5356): -2.15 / 7.267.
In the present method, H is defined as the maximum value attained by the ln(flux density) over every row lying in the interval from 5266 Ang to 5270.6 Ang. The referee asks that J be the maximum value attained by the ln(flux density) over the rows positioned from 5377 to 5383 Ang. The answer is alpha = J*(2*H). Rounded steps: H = 1.95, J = 2.37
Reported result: 9.2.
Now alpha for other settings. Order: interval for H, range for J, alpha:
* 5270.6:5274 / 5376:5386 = 9.7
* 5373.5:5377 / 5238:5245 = 7.7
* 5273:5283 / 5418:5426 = 8.9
